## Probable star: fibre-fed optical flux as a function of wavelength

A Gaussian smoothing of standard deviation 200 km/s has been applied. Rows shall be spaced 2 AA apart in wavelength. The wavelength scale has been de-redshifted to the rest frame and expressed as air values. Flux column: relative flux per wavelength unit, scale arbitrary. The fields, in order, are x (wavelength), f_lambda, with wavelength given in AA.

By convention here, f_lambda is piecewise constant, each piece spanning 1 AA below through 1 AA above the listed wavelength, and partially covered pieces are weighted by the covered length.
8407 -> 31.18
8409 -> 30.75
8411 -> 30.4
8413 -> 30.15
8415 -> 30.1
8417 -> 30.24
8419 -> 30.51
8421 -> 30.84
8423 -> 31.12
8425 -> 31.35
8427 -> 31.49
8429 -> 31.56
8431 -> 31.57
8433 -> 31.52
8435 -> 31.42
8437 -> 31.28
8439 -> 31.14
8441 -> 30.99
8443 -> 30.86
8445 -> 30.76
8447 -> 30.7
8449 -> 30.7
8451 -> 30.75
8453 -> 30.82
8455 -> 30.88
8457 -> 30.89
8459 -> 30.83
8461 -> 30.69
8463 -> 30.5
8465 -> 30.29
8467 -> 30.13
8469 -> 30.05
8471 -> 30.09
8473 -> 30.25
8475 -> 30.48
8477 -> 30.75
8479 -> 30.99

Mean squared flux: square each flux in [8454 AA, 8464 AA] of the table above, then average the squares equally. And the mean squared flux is 946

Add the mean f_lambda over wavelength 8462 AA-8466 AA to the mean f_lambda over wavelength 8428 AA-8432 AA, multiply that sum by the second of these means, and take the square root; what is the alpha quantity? 44.22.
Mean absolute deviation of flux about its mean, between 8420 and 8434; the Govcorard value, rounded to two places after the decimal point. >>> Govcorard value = 0.21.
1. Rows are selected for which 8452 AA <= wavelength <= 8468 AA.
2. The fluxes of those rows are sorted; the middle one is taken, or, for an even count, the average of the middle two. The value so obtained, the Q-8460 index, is 30.8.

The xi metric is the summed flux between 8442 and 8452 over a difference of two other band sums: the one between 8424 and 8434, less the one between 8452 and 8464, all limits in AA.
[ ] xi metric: -6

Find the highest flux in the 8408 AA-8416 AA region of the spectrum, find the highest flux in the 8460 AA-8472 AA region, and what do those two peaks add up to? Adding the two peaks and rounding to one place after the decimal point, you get 61.4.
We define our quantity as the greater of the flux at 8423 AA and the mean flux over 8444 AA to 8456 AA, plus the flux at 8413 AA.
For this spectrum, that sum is 61.3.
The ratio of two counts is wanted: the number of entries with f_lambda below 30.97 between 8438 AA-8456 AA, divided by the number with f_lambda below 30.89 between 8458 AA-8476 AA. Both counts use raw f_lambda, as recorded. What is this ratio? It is 0.78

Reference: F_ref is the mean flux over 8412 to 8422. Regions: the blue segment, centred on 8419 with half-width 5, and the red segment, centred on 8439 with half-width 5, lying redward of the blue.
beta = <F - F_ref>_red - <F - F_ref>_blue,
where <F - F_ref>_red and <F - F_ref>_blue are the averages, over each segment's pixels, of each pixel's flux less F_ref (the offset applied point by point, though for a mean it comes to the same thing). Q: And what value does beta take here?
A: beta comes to 0.58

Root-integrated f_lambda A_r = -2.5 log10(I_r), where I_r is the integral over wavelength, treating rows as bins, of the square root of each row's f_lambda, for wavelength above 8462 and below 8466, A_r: -3.36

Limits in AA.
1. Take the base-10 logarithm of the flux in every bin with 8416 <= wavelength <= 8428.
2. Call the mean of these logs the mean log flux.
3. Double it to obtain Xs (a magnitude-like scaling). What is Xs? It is 2.98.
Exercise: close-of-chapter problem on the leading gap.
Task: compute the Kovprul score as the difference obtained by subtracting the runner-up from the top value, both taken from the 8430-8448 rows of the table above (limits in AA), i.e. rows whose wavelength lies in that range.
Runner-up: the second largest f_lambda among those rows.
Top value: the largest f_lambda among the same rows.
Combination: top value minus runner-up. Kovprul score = 0.05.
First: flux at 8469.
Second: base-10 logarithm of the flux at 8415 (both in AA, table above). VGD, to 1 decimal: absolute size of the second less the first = 28.6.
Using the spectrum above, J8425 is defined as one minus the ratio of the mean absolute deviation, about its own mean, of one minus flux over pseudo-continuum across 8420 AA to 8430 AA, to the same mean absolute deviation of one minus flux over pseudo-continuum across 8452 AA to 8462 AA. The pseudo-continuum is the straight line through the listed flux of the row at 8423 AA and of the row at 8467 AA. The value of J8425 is -4.2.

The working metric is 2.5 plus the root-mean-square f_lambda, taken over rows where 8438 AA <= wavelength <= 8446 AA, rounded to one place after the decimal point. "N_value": 33.4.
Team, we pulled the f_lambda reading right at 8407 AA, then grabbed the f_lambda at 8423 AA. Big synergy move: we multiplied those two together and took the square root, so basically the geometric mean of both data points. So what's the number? 31.1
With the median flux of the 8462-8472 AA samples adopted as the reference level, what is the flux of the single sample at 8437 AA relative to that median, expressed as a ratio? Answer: 1.038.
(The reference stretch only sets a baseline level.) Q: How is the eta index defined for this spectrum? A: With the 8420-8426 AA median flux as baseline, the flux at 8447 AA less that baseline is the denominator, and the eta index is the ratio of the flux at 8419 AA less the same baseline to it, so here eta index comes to 1.5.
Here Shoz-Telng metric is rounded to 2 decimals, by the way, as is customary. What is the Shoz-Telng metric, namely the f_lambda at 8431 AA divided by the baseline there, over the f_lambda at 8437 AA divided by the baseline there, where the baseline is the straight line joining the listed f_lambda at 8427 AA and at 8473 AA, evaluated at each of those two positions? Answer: 1.00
